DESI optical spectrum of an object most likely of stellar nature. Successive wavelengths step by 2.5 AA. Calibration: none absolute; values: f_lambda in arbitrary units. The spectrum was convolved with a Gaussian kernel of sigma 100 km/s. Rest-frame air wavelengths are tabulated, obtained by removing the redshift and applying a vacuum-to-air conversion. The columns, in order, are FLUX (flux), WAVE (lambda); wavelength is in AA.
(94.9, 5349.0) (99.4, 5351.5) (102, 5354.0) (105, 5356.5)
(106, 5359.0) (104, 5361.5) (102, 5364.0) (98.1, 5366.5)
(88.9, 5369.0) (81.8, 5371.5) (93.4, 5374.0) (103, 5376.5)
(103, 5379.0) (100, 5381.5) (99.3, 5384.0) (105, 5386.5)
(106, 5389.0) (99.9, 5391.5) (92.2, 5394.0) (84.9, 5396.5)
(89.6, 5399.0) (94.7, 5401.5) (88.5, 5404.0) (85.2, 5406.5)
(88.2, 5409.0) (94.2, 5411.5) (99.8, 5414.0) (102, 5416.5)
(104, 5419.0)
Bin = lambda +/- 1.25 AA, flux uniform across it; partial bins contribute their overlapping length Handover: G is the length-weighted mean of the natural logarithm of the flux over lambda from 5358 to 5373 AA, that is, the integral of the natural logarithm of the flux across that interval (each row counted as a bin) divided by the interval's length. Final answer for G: 4.57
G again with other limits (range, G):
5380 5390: 4.63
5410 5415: 4.57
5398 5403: 4.52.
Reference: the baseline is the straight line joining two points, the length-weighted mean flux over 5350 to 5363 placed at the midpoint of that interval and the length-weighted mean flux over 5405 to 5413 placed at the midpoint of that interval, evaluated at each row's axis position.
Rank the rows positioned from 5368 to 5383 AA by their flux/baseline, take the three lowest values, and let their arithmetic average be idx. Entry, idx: 0.887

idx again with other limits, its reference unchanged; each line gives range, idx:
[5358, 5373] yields 0.897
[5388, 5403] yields 0.959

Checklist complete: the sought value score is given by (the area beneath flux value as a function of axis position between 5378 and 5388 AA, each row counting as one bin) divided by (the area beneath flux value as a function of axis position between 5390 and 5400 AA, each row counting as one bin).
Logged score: 1.11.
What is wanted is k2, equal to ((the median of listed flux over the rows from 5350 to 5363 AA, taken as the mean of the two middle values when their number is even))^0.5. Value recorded 10.2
